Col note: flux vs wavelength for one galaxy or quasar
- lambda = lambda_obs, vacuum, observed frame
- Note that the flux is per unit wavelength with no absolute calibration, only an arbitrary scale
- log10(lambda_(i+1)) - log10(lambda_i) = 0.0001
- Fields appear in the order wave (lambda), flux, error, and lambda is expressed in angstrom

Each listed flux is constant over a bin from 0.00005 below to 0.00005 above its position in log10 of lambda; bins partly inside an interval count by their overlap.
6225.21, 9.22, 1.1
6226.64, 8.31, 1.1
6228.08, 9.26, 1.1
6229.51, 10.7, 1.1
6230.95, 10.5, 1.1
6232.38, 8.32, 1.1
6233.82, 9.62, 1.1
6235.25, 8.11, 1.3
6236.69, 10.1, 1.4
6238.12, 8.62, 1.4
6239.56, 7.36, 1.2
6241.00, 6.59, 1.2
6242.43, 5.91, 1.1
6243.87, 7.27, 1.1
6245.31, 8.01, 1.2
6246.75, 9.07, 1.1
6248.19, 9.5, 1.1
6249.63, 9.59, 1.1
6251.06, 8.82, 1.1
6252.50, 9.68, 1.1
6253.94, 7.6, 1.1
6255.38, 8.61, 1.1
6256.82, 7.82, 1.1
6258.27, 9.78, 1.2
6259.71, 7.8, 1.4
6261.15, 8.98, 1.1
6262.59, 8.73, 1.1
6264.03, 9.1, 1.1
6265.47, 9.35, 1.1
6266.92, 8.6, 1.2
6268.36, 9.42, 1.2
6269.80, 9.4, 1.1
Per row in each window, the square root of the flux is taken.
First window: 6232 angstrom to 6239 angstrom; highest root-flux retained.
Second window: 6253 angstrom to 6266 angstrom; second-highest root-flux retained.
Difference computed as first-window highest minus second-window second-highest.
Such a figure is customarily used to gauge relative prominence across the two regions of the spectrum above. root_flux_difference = 0.12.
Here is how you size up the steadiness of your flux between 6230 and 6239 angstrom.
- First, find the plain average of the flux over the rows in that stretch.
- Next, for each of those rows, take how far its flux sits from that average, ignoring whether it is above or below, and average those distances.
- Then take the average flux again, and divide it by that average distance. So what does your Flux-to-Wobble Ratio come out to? 11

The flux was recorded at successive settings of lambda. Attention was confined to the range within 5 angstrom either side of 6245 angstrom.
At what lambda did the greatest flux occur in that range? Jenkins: 6249.63 angstrom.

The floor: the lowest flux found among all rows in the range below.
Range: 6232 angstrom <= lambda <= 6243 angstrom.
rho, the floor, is 5.91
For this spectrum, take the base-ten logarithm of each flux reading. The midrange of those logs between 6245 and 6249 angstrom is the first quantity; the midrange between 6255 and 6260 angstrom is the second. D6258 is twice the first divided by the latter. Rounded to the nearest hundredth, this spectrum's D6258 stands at 2.00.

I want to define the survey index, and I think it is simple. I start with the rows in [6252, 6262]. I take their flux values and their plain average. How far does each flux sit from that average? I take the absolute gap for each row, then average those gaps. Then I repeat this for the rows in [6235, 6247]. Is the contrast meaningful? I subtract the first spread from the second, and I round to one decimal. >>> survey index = 0.2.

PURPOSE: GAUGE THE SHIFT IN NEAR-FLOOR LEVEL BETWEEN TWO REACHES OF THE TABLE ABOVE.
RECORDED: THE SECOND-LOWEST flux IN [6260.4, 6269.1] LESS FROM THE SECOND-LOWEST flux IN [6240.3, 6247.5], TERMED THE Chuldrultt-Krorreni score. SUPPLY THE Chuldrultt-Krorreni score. -2.1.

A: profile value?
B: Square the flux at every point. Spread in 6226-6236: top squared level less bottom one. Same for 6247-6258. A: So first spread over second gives 1.36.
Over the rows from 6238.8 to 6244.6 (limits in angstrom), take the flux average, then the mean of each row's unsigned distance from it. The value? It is 0.5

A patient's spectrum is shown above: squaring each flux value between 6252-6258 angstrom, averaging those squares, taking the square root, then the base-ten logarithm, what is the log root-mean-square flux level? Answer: 0.93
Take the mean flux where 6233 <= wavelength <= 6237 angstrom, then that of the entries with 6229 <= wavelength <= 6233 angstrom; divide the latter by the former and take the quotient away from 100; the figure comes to 98.9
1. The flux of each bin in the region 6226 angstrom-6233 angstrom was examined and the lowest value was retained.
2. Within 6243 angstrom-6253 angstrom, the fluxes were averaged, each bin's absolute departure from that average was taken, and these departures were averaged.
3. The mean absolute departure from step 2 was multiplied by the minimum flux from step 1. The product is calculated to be 5.8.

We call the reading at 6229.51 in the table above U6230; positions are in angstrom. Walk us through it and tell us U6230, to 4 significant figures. 10.70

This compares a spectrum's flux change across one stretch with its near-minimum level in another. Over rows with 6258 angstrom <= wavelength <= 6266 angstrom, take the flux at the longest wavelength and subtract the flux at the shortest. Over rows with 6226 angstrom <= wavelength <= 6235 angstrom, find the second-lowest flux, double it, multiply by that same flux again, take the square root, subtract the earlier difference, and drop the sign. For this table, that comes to 12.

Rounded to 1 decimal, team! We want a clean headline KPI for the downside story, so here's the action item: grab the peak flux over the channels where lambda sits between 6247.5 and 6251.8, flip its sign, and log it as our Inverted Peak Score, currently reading -9.6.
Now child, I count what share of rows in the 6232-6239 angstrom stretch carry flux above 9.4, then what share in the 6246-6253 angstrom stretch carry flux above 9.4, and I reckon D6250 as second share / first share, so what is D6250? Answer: 1.5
